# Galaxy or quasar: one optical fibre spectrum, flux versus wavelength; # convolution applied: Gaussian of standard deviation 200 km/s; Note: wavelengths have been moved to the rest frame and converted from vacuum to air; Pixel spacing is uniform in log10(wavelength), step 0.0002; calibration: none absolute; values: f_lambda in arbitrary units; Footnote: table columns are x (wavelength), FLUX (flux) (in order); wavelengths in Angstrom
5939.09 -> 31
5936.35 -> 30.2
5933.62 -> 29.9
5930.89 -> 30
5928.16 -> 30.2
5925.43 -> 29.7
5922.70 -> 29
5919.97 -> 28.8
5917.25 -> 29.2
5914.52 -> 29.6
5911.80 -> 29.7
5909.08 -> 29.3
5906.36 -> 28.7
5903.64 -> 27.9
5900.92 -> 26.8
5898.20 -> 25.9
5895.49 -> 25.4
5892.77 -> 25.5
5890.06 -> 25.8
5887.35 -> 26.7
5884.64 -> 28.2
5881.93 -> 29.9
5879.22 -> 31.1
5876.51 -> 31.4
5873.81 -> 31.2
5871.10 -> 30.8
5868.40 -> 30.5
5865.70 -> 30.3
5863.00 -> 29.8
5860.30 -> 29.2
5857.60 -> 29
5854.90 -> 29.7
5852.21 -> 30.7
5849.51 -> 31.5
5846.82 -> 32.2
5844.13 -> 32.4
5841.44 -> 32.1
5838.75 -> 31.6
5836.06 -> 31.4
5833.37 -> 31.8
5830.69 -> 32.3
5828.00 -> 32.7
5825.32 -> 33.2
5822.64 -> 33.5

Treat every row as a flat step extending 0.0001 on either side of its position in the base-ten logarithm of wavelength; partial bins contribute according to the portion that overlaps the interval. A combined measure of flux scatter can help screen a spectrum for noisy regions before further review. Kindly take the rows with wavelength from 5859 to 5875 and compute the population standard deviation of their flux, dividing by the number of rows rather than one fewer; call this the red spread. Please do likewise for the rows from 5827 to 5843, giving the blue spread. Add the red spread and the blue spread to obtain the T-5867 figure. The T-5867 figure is 1.1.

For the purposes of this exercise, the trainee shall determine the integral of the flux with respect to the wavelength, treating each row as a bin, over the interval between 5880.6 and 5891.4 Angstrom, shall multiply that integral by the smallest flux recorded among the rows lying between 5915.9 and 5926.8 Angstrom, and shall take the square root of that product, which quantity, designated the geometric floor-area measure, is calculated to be 93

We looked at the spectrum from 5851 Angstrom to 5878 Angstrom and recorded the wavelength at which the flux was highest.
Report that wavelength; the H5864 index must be 5876.51 Angstrom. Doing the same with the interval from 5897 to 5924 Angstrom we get 5911.80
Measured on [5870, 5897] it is 5876.51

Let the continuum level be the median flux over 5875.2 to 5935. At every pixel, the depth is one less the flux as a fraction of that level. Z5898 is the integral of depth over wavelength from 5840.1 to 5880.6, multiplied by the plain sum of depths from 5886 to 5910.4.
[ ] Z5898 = -1.6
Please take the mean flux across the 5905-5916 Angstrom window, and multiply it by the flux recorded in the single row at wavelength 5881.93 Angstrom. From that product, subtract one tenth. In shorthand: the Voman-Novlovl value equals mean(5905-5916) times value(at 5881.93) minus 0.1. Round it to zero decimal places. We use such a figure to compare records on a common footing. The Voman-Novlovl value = 877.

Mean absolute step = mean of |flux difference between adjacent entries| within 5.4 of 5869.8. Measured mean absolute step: 0.30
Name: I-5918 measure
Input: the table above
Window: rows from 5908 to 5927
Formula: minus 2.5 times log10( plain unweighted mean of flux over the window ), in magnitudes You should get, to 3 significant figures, -3.67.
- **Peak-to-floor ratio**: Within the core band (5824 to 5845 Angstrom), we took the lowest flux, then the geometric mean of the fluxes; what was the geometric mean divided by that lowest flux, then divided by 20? 0.0512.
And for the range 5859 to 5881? 0.0523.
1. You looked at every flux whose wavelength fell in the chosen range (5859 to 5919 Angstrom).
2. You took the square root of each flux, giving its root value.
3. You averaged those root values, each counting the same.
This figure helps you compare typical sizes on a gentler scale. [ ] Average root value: 5.36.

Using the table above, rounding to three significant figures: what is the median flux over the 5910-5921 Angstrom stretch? 29.4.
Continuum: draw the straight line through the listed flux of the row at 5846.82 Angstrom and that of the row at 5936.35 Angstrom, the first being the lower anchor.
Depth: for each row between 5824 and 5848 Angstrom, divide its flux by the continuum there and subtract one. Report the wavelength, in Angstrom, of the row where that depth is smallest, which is 5836.06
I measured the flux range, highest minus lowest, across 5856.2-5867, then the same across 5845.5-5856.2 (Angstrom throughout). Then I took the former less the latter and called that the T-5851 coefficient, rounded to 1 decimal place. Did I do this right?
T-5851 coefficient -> -1.2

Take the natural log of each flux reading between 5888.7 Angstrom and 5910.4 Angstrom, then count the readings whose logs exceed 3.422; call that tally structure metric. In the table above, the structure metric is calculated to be 0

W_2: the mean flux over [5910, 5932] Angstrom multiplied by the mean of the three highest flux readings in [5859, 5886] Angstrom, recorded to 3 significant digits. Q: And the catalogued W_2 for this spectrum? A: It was 922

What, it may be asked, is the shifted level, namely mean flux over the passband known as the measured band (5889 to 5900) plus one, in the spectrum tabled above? 27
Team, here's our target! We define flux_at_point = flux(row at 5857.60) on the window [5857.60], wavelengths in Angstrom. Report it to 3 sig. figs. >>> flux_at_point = 29.0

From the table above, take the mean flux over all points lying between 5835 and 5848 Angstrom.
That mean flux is 31.9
